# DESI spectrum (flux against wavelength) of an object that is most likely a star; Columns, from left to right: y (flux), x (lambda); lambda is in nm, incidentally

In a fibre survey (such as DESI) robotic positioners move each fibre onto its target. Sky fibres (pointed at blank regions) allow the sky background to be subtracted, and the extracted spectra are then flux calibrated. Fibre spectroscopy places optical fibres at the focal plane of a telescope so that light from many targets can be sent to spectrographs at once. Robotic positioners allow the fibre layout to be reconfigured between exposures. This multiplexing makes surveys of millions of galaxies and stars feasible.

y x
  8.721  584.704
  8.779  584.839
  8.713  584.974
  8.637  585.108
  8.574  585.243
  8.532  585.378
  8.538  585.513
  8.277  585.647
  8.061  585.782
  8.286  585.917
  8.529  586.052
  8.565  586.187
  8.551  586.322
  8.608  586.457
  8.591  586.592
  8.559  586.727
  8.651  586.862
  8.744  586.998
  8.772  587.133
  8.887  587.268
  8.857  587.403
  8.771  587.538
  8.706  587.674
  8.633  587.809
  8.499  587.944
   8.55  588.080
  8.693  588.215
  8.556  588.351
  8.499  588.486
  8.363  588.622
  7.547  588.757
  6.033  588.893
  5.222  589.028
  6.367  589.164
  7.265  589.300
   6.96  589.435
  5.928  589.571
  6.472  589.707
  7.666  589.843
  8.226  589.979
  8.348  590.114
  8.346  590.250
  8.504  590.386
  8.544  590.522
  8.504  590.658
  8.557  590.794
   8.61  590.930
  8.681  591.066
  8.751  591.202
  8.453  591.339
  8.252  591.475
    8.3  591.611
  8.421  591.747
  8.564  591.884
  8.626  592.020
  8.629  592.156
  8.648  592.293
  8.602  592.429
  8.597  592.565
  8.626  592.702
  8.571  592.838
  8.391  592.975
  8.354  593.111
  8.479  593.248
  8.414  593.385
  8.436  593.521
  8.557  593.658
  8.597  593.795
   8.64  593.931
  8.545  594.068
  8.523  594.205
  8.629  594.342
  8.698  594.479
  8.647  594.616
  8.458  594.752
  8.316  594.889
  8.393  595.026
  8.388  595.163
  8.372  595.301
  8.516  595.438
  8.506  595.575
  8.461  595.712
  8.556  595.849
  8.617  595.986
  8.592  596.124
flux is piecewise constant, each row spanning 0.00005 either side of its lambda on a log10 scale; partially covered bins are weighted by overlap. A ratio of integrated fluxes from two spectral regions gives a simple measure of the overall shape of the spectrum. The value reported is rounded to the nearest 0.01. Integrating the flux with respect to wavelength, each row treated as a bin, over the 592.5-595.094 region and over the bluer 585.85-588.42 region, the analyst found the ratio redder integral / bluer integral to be 1.00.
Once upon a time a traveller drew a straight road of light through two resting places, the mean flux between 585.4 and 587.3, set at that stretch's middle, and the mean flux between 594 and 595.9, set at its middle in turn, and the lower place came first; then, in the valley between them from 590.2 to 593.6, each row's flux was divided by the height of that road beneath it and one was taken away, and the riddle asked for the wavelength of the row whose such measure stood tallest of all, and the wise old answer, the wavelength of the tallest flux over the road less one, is 591.202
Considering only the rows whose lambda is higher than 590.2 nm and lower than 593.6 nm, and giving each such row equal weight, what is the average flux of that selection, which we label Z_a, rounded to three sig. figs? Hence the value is 8.51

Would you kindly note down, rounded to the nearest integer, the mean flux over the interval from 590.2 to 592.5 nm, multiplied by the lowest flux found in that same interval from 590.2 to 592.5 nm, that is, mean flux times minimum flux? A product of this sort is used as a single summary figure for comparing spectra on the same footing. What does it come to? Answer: 70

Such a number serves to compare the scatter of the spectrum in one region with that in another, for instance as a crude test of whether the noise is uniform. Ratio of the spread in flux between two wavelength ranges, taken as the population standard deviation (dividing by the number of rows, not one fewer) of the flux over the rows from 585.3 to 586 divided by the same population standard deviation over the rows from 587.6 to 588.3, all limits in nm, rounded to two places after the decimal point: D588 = 2.23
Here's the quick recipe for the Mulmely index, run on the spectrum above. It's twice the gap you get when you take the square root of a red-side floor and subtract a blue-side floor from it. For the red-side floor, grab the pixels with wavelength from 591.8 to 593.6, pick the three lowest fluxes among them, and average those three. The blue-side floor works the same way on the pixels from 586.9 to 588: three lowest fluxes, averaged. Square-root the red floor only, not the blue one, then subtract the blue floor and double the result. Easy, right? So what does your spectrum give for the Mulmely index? -11.4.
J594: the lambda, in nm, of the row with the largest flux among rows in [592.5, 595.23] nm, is 594.479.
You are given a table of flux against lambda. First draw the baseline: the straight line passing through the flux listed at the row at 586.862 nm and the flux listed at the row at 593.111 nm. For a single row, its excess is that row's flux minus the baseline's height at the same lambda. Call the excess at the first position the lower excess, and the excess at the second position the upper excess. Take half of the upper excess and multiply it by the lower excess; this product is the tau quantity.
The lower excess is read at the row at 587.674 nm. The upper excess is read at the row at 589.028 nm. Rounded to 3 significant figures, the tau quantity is -0.156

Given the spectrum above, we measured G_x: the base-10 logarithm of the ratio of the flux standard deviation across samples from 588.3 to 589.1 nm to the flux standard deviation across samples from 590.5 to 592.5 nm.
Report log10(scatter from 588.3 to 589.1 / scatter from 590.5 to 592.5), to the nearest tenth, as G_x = 1.0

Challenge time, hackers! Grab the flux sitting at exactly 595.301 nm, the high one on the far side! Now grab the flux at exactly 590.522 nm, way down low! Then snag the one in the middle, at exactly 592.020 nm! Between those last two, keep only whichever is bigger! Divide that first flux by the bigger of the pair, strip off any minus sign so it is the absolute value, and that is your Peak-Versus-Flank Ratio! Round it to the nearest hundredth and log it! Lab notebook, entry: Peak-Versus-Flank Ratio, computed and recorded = 0.97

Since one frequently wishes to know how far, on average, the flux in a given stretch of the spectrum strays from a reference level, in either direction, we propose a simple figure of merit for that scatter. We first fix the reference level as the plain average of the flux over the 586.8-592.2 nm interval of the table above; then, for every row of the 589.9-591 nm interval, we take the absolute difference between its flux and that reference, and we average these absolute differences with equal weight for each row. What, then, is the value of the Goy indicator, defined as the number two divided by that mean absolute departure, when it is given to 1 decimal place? 6.0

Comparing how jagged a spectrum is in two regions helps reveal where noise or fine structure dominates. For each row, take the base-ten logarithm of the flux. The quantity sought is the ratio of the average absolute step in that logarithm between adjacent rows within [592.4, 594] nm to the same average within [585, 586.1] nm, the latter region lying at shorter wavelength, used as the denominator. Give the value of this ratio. 0.43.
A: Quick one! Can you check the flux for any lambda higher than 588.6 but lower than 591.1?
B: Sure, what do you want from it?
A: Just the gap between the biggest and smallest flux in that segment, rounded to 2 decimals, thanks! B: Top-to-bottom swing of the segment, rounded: 3.46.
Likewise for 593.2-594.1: 0.23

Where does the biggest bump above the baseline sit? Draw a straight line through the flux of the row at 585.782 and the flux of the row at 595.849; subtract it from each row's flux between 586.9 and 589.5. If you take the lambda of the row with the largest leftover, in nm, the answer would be 587.268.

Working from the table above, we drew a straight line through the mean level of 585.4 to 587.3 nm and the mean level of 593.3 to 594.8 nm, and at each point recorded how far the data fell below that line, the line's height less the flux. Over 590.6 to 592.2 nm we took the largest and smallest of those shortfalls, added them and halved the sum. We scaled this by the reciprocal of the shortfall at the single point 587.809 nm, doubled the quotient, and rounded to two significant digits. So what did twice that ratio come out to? -1.2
